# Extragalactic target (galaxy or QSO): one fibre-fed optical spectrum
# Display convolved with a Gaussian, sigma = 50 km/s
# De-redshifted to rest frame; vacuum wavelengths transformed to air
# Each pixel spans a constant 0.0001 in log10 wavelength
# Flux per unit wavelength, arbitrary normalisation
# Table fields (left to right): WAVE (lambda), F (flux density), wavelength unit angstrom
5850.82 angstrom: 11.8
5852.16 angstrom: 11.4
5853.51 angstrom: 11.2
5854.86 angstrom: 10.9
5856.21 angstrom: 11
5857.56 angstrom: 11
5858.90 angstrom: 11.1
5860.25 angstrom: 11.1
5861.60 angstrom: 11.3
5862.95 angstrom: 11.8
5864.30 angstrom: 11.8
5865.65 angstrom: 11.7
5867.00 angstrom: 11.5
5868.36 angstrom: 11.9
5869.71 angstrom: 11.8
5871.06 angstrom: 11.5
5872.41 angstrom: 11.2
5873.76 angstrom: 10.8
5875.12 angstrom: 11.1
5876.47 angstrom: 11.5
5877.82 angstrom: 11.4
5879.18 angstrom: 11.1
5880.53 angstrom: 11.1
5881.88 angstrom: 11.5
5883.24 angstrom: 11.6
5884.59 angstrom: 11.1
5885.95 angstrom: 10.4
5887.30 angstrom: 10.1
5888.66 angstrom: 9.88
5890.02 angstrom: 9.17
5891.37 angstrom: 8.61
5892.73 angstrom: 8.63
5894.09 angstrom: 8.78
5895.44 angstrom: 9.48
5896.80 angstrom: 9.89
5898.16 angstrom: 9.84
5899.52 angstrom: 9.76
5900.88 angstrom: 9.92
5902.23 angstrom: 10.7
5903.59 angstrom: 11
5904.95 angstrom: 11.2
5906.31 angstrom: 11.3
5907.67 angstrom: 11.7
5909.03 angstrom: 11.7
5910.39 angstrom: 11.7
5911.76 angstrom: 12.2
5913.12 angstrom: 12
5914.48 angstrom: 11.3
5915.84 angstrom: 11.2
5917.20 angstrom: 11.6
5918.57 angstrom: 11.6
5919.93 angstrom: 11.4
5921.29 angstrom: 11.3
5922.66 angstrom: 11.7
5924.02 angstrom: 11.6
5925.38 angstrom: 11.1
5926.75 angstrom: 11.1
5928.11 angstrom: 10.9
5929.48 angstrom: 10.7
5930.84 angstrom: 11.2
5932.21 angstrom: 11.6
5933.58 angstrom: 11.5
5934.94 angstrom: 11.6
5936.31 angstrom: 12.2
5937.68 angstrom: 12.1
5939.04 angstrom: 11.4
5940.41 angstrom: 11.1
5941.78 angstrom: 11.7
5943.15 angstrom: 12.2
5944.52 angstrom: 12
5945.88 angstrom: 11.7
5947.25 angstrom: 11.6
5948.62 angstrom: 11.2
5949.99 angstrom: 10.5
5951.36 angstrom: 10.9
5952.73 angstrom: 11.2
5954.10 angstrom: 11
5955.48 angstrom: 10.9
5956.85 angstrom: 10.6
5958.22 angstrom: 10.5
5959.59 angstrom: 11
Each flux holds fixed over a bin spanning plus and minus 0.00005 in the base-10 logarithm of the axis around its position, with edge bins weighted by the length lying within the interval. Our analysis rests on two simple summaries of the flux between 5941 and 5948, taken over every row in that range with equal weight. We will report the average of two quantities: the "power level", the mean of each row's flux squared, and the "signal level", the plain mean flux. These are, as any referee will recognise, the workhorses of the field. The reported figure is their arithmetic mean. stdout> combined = 76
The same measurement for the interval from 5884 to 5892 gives 54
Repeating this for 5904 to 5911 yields 72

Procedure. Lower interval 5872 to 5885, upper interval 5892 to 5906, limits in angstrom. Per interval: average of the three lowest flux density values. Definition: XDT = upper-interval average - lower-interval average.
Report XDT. -2.04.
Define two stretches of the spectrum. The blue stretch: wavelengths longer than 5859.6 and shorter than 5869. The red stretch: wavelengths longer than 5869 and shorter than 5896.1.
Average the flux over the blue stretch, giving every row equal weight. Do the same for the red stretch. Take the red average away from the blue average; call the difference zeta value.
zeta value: 1.0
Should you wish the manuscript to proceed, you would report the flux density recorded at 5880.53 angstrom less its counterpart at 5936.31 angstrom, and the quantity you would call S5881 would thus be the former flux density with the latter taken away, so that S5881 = -1.1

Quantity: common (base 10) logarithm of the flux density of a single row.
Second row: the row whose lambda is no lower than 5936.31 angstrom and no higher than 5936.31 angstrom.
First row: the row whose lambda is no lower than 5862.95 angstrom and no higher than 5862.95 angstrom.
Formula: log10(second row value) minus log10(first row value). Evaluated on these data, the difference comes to 0.01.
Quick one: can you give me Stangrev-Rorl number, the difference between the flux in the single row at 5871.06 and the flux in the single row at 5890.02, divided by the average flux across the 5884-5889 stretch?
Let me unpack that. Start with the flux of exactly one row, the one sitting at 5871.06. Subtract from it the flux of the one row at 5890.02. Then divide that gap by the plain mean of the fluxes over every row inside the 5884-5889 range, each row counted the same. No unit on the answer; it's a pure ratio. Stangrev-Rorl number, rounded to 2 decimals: 0.22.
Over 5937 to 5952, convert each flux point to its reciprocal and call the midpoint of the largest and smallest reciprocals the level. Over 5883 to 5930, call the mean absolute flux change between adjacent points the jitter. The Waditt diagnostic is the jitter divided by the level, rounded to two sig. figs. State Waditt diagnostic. 3.3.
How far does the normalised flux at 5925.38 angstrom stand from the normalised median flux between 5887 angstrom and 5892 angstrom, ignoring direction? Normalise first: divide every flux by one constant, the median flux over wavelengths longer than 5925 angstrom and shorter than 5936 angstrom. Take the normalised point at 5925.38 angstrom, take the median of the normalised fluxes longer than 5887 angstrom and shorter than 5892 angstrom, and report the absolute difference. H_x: 0.14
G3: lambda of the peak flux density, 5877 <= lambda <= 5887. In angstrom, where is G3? 5883.24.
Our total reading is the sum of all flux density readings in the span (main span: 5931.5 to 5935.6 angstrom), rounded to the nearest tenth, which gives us 34.7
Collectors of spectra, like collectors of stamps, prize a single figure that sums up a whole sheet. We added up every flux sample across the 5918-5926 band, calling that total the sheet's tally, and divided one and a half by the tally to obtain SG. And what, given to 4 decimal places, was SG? 0.0218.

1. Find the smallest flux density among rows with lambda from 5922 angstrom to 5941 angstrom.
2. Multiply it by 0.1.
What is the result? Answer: 1.07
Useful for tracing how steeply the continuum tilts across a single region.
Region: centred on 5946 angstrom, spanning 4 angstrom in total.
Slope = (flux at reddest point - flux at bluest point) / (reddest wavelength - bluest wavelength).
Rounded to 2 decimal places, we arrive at -0.15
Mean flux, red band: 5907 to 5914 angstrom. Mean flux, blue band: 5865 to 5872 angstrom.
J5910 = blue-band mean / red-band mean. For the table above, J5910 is 0.98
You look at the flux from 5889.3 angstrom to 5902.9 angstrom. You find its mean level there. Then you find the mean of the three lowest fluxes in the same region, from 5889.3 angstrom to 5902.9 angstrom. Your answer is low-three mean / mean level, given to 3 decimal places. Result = 0.915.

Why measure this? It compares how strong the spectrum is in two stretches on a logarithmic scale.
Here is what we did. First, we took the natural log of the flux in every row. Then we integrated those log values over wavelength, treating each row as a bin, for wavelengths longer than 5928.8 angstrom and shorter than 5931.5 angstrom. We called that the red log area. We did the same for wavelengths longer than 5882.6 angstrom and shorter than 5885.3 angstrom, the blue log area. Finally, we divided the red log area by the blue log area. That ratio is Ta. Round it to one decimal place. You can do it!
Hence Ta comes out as 1.0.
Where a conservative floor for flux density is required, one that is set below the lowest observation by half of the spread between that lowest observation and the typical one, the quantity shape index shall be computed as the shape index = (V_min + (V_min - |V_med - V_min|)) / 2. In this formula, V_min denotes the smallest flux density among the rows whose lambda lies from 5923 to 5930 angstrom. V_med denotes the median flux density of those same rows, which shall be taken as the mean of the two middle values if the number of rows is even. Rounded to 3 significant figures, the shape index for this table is 10.5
